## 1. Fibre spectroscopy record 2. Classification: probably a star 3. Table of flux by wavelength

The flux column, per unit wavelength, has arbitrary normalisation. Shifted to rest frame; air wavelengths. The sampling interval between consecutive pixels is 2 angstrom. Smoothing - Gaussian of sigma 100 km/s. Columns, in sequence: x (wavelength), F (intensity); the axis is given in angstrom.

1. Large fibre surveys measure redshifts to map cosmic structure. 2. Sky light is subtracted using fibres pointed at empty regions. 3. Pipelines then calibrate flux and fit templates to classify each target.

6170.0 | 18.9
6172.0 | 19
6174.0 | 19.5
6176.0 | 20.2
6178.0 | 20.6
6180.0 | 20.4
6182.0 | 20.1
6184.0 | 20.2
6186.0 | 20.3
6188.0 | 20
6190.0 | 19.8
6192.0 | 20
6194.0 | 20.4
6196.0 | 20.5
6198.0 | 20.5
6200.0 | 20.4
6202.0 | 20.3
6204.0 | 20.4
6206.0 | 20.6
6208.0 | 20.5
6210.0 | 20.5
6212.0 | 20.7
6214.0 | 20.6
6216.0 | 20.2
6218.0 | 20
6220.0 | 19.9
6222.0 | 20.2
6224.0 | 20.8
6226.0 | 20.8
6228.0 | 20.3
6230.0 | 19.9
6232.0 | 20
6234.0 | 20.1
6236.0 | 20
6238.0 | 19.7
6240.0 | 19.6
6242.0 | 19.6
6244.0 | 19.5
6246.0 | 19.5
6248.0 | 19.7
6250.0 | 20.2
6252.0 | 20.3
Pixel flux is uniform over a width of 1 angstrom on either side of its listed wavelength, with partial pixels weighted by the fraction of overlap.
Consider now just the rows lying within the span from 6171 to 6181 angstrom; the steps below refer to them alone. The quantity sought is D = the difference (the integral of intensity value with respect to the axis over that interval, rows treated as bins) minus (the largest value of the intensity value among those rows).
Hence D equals 179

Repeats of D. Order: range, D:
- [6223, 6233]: 183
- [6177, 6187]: 183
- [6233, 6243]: 178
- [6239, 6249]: 176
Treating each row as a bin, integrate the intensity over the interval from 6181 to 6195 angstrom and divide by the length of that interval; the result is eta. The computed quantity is 20.1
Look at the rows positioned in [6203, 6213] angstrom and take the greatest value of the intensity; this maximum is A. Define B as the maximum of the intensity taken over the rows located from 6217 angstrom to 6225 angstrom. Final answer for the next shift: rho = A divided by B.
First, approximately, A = 20.7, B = 20.8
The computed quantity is 0.995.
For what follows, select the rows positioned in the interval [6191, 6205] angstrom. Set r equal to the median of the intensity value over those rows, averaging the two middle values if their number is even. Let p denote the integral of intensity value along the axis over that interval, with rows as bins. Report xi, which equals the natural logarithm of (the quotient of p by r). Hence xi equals 2.6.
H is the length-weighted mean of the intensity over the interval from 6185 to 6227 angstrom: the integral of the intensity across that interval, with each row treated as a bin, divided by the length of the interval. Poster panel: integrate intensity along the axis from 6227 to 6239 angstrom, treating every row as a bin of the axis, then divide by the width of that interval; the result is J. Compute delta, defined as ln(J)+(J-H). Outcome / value 2.64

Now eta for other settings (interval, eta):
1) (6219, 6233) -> 20.3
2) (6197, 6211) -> 20.5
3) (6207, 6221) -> 20.3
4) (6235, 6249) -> 19.7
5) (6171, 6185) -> 20.0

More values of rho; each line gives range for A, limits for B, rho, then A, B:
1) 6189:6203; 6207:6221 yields 0.990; 20.5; 20.7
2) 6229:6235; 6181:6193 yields 0.990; 20.1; 20.3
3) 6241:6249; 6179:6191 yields 0.966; 19.7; 20.4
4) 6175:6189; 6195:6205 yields 1.005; 20.6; 20.5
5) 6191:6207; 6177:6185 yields 1.000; 20.6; 20.6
